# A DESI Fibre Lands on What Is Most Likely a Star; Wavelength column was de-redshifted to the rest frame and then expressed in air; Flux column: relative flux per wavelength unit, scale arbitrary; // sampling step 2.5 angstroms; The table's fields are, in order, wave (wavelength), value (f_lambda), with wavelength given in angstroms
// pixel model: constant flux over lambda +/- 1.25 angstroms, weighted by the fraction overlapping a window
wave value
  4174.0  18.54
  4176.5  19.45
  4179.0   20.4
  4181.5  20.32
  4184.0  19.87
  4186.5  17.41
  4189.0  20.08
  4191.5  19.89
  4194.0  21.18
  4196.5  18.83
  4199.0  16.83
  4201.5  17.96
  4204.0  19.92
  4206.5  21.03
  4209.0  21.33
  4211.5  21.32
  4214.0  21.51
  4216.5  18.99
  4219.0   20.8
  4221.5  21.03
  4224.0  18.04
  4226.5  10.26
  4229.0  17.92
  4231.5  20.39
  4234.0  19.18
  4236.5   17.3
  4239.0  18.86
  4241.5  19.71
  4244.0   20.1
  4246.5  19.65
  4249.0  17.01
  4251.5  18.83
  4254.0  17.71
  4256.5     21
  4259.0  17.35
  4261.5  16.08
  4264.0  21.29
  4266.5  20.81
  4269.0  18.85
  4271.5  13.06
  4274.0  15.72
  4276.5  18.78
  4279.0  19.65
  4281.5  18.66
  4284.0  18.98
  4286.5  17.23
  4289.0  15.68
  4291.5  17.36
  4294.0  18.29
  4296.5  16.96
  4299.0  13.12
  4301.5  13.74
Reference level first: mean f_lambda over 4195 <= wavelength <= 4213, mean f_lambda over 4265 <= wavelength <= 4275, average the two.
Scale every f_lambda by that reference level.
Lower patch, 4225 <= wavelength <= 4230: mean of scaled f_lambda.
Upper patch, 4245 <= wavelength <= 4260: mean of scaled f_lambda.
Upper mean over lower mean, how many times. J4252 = 1.32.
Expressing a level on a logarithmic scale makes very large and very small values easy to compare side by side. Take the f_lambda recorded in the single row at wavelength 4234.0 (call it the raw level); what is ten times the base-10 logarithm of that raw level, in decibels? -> 12.8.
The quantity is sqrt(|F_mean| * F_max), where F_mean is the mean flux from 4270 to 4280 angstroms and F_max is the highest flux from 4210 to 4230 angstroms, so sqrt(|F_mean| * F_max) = 19.0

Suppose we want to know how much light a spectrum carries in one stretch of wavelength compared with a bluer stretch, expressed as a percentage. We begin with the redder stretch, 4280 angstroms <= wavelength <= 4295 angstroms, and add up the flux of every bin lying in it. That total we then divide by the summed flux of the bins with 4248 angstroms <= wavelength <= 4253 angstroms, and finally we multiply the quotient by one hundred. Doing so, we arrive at 296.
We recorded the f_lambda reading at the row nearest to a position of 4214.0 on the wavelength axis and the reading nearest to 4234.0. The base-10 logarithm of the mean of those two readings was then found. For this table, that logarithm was 1.308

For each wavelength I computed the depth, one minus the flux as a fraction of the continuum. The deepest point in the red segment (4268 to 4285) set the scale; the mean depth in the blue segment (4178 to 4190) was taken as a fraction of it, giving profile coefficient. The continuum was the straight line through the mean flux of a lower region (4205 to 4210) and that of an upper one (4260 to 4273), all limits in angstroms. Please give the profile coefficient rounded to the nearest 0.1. 0.5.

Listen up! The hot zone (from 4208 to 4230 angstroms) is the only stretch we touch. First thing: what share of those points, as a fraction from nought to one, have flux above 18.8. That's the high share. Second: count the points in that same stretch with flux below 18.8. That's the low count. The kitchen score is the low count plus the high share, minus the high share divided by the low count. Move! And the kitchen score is 3.4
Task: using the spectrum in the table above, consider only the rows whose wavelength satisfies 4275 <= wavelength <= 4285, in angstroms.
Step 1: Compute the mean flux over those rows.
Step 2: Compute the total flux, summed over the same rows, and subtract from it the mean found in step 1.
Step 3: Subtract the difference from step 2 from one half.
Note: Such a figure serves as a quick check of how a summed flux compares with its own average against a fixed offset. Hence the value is -57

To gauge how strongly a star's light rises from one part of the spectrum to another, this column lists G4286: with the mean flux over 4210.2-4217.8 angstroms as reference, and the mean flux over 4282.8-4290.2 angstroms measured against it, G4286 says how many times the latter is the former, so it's 0.839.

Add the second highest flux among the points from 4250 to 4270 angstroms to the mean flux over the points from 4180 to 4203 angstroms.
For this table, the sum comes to 40.2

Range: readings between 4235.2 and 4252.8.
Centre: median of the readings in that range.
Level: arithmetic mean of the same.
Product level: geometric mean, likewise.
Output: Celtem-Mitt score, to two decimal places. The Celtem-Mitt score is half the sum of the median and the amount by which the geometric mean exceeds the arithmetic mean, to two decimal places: 9.41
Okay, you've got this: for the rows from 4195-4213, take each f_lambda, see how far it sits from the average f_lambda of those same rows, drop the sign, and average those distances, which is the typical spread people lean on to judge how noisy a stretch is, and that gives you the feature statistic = 1.5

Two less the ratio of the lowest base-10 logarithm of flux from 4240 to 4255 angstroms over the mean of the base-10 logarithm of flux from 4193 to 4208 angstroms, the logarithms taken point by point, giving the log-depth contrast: 1.04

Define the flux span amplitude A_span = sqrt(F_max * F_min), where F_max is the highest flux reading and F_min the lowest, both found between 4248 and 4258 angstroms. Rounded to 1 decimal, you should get 18.9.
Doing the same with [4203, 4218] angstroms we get 20.2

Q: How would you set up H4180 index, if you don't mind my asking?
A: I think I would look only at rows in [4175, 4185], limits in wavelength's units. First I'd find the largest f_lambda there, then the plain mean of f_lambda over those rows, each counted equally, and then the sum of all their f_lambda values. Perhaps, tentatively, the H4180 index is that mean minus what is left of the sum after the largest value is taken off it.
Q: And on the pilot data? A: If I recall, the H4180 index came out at -40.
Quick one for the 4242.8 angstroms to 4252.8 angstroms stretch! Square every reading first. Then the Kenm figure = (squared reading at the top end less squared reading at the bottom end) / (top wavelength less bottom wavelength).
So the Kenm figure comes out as -7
